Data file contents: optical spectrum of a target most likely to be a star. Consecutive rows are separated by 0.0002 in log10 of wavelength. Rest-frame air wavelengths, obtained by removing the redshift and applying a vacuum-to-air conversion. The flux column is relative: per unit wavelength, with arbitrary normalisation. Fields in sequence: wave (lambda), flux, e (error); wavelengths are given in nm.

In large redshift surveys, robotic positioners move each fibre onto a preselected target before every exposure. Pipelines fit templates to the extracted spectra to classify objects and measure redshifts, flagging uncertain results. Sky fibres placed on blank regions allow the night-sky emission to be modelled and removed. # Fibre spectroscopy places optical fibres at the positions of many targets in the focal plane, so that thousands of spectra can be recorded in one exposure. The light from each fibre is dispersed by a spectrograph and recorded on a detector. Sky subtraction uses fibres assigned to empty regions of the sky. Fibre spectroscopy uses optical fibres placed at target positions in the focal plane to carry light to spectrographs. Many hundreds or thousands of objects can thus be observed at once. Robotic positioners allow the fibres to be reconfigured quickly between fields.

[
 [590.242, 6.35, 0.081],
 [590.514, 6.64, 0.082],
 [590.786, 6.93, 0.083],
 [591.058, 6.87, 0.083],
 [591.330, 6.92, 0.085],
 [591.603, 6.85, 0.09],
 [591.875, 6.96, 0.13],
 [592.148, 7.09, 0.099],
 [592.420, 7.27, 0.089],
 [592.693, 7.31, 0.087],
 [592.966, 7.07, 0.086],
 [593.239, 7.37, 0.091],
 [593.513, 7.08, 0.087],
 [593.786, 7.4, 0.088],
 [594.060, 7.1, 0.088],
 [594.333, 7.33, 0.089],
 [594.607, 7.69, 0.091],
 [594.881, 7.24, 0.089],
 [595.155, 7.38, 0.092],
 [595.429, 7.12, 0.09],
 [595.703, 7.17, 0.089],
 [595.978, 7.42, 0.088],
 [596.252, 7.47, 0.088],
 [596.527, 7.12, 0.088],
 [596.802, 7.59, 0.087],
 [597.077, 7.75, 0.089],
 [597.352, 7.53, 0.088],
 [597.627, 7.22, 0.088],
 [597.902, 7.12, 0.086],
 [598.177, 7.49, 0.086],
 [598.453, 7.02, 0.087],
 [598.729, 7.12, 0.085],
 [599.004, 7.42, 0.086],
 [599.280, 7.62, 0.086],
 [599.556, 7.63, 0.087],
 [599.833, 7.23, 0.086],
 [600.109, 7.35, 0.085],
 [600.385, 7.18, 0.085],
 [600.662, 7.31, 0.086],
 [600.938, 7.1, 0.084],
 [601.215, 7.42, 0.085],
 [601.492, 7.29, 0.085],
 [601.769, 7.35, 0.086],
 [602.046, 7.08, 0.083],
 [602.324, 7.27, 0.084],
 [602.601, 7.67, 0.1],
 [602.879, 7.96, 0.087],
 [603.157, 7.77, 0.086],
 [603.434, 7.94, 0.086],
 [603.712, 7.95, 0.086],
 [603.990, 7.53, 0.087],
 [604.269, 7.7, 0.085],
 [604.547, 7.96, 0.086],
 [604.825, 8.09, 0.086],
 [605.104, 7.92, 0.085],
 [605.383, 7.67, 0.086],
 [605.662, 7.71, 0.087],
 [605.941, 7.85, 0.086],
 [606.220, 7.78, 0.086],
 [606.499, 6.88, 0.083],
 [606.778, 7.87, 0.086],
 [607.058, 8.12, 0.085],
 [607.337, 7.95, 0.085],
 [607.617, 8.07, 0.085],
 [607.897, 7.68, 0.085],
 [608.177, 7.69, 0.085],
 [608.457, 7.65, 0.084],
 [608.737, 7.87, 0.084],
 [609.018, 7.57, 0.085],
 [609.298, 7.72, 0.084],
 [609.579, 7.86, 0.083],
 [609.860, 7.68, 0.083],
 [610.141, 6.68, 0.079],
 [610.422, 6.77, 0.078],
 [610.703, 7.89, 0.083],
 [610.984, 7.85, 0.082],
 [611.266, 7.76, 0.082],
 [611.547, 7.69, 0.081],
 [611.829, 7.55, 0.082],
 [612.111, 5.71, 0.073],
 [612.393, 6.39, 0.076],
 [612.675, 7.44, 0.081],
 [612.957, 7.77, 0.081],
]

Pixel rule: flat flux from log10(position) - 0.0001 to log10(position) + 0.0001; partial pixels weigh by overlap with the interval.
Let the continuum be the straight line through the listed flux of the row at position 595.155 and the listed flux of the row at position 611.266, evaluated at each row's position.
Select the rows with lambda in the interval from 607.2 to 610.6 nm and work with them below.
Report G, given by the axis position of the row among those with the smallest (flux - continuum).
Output 610.141 nm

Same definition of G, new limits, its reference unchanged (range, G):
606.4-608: 606.499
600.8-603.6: 602.046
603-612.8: 612.111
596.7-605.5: 602.046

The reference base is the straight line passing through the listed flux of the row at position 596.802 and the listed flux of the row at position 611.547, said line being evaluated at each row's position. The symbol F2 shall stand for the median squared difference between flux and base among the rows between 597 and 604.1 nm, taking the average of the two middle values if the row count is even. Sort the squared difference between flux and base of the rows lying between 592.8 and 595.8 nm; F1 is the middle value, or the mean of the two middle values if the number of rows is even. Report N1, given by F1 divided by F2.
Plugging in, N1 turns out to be 1.2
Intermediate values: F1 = 0.114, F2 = 0.09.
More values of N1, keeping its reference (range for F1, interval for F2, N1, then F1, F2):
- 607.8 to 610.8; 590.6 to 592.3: 0.0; 0.011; 0.39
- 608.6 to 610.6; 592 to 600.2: 0.5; 0.034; 0.07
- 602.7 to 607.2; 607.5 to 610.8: 2.7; 0.060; 0.02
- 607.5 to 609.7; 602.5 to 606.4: 0.2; 0.006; 0.03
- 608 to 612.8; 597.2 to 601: 0.2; 0.027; 0.12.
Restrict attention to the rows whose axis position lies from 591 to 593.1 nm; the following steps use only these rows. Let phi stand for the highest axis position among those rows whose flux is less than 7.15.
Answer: 592.966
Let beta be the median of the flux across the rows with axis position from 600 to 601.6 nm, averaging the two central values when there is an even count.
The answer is 7.30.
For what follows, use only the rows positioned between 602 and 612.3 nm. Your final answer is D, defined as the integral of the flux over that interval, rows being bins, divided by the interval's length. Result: 7.63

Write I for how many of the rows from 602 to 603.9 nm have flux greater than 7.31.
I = 5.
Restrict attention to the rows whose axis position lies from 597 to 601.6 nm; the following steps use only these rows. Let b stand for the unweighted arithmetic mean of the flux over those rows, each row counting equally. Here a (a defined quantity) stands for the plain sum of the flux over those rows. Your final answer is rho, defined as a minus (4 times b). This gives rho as 95.4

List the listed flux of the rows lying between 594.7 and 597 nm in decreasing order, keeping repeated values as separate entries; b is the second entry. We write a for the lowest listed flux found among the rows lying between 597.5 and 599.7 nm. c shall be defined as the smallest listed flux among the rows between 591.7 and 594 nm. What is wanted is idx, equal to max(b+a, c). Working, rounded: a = 7.02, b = 7.47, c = 6.96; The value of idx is 14.5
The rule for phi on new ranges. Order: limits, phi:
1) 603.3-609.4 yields 606.499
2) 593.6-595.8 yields 595.429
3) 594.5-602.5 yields 602.046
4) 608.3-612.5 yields 612.393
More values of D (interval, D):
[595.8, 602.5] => 7.34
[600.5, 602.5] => 7.27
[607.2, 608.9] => 7.81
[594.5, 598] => 7.37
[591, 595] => 7.18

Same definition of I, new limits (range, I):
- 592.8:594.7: 4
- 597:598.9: 3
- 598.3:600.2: 4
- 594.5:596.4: 4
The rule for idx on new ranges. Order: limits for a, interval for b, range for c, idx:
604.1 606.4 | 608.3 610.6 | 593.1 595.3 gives 15.5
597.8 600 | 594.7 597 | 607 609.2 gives 14.5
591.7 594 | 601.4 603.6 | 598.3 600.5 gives 14.9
